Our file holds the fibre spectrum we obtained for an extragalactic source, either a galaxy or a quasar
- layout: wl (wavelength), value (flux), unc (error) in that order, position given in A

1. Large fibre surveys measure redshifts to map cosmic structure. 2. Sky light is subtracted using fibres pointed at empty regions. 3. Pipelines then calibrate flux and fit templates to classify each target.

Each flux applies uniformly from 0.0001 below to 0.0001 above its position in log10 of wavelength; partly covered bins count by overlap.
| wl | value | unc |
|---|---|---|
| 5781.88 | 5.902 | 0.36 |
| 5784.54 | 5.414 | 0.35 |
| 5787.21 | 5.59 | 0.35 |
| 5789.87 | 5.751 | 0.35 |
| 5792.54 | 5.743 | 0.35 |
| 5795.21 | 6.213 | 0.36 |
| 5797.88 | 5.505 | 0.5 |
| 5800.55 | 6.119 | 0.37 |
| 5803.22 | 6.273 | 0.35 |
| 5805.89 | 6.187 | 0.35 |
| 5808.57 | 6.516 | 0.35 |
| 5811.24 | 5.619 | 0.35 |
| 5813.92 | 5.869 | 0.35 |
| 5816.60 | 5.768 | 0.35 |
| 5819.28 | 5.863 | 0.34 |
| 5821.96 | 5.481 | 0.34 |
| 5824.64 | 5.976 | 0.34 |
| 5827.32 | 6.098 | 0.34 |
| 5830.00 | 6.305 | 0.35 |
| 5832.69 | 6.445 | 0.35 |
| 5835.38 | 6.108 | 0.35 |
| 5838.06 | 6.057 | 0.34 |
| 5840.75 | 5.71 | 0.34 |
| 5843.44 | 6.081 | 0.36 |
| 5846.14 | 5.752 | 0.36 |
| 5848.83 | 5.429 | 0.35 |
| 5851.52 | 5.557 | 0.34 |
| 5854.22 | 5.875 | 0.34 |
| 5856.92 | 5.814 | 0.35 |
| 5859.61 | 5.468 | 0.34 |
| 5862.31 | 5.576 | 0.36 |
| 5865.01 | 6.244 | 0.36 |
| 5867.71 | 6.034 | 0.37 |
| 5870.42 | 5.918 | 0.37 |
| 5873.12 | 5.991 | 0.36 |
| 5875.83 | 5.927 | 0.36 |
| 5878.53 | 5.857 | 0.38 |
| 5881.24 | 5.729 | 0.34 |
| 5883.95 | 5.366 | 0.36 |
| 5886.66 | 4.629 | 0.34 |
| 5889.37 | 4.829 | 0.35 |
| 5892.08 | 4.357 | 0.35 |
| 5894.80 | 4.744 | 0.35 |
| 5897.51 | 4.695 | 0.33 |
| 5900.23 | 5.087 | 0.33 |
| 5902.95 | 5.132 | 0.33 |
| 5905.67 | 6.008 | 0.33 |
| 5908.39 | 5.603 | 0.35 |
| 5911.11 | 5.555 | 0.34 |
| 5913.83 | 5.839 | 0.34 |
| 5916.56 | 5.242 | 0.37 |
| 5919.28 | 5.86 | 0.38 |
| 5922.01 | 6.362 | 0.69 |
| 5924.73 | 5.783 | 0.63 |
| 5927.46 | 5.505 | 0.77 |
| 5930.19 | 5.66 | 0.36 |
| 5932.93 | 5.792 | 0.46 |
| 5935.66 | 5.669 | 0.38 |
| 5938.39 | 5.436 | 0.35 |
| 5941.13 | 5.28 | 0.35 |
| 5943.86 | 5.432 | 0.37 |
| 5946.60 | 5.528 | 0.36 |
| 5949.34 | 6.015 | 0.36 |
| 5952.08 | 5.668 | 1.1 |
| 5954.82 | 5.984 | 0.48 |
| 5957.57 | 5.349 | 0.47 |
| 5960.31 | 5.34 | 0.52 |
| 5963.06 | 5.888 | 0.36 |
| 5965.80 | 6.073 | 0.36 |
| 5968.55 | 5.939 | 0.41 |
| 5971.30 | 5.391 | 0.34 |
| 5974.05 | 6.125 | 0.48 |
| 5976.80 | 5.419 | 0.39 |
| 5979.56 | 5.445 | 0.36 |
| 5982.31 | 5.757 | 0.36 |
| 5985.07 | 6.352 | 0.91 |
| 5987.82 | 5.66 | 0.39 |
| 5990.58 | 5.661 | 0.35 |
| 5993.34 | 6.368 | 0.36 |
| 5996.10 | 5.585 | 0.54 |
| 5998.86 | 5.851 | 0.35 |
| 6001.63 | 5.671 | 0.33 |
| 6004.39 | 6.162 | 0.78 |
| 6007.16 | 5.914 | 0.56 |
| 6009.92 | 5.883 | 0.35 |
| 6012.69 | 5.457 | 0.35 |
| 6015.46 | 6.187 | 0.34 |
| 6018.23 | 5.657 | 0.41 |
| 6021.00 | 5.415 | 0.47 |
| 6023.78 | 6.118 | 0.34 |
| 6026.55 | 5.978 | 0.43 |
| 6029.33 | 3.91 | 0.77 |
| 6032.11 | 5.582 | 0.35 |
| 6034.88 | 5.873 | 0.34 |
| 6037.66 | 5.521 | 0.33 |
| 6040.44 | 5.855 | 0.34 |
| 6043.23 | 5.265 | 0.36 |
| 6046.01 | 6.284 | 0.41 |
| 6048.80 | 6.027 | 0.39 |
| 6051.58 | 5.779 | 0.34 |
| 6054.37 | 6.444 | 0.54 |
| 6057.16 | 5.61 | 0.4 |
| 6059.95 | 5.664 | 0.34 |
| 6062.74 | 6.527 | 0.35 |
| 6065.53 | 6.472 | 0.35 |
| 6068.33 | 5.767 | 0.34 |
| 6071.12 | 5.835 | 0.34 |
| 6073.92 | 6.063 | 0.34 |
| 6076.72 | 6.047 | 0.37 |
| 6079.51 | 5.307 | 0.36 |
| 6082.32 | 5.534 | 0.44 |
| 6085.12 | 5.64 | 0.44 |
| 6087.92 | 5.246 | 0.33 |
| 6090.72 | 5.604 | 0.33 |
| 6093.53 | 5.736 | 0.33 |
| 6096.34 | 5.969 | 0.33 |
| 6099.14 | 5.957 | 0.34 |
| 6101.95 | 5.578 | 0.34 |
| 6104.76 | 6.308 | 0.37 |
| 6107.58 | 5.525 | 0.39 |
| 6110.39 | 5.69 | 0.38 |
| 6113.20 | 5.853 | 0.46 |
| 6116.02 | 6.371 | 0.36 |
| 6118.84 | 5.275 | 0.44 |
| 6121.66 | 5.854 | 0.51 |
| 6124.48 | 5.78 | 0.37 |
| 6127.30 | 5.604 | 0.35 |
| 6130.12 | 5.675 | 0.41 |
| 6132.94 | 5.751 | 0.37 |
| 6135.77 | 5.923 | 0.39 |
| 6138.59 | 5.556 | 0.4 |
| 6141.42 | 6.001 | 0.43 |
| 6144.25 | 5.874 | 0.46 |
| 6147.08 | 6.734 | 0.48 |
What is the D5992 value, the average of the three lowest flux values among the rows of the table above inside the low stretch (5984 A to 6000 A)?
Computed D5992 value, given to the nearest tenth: 5.6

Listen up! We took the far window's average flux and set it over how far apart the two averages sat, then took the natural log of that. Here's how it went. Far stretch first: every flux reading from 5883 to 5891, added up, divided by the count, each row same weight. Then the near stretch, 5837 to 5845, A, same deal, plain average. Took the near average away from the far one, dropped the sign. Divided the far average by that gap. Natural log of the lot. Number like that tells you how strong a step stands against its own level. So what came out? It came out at 1.6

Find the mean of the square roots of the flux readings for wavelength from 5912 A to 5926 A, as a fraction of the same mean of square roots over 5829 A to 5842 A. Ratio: 0.97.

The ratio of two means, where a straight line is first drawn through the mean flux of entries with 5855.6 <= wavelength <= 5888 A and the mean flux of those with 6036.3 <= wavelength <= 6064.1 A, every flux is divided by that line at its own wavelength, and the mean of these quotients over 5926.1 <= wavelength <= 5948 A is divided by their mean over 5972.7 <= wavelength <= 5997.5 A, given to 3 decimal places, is 0.960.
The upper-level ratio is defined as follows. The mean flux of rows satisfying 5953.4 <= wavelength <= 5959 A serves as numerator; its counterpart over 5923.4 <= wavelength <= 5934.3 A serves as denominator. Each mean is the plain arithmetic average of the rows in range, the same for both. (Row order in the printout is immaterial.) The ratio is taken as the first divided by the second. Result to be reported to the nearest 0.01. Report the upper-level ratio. 1.00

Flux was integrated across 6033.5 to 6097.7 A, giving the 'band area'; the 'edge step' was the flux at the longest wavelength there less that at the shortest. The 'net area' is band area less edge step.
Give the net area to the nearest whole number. 374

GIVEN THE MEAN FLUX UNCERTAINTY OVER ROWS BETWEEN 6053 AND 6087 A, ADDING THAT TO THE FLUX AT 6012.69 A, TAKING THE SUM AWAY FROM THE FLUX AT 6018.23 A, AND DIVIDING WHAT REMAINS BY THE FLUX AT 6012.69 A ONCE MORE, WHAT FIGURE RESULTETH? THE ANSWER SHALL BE -0.03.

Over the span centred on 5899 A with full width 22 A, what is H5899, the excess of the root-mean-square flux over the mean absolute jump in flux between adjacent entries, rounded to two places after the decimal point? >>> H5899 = 4.71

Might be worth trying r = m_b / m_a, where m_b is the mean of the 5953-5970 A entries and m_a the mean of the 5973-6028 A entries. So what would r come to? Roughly 0.99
